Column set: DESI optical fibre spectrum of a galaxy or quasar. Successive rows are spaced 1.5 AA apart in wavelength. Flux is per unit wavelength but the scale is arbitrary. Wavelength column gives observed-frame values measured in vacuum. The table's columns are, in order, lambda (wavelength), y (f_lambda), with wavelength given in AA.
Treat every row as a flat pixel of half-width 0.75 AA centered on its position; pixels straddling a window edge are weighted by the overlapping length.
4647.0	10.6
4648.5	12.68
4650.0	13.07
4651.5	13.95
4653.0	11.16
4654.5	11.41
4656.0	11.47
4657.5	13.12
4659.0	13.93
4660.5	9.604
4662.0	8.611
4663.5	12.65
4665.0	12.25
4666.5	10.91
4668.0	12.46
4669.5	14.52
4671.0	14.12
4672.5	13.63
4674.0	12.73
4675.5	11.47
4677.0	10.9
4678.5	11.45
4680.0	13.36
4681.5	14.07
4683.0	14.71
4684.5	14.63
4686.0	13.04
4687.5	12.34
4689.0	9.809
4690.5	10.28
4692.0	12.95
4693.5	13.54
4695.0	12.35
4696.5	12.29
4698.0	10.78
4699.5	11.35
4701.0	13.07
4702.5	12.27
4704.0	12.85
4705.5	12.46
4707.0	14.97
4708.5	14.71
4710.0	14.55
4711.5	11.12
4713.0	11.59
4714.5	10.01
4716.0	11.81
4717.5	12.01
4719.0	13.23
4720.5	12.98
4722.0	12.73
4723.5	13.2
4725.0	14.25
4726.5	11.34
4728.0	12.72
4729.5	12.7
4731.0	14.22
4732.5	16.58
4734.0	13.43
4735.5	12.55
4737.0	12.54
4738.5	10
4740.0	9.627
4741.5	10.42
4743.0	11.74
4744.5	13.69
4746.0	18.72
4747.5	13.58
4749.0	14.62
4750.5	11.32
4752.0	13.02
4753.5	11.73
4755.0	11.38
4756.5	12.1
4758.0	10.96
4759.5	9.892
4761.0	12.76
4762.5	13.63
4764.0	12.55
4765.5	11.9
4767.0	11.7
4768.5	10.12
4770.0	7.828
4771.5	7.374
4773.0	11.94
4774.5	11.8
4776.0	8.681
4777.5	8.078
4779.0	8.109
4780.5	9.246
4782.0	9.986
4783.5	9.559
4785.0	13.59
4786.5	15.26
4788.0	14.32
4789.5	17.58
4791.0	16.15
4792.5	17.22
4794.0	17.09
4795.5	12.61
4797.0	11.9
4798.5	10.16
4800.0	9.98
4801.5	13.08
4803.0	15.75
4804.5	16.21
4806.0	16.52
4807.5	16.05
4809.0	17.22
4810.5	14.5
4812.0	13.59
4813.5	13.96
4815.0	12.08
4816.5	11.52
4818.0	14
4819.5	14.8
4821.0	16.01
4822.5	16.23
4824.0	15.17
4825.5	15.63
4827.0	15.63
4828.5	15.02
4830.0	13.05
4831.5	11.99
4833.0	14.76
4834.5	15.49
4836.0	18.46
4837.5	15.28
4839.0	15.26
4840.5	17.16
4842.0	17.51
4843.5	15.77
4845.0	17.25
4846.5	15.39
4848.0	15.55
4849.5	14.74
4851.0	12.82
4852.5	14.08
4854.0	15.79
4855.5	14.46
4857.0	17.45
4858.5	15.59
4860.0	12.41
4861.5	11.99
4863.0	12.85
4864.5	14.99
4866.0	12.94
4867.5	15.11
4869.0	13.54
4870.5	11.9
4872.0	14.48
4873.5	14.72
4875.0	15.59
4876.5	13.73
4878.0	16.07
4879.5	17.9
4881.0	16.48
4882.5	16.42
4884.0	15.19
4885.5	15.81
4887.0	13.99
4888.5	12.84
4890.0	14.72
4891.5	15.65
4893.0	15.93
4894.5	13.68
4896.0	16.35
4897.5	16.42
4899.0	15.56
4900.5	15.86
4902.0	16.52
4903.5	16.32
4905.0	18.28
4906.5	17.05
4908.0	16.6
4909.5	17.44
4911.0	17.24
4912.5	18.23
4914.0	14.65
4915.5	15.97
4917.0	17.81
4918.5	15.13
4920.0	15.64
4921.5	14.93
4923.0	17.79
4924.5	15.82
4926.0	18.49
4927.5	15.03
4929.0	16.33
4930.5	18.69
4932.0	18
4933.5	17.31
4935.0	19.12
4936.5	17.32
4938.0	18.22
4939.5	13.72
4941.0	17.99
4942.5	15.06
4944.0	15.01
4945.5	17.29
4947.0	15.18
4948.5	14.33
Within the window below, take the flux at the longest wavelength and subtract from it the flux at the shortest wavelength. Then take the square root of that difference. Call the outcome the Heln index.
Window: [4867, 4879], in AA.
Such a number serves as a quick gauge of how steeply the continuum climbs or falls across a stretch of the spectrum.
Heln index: 0.98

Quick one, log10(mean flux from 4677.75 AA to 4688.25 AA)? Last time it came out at 1.13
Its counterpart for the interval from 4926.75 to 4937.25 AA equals 1.24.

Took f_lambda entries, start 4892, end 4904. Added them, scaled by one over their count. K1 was 15.8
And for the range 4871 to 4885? 15.6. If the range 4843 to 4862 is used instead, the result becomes 14.9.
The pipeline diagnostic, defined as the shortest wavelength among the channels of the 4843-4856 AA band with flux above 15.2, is 4843.5 AA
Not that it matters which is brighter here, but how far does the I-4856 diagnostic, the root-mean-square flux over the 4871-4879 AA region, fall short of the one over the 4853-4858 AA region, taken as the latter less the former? 1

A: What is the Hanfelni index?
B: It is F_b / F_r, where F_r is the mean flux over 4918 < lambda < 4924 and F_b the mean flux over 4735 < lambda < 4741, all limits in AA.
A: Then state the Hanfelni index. 0.70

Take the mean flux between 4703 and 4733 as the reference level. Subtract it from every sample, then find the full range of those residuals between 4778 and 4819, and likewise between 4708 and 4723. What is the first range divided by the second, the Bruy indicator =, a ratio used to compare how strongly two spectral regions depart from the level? 2.0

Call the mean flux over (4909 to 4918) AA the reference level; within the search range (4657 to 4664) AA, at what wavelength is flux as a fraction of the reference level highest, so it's 4659.0 AA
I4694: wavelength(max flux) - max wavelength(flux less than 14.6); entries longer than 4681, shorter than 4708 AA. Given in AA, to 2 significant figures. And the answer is 1.5 AA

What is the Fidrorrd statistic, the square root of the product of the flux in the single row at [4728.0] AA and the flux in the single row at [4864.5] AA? 13.8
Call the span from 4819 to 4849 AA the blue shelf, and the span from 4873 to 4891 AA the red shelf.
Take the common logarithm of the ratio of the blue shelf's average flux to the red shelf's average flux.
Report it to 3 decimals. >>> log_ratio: 0.008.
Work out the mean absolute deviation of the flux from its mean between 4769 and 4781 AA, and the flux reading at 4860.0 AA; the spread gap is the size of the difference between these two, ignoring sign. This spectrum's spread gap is 11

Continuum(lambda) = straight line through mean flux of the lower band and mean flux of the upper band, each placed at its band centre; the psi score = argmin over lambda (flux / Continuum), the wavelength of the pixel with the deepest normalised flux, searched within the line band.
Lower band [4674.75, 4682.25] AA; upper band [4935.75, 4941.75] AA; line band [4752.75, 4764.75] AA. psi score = 4759.5 AA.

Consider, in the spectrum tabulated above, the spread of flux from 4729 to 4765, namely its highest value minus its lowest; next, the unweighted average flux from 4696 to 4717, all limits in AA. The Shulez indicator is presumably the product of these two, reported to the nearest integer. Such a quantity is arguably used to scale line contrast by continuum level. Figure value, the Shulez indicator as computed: 113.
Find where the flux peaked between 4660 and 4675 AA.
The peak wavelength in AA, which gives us 4669.5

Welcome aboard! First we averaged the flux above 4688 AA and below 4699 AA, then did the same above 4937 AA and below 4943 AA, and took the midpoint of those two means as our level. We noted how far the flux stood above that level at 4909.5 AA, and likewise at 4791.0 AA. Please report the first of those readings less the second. 1.3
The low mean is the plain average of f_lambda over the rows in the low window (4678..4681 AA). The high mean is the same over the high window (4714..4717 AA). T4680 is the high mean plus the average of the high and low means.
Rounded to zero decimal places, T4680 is 23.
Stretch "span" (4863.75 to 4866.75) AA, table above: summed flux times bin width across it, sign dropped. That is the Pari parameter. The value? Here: 42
